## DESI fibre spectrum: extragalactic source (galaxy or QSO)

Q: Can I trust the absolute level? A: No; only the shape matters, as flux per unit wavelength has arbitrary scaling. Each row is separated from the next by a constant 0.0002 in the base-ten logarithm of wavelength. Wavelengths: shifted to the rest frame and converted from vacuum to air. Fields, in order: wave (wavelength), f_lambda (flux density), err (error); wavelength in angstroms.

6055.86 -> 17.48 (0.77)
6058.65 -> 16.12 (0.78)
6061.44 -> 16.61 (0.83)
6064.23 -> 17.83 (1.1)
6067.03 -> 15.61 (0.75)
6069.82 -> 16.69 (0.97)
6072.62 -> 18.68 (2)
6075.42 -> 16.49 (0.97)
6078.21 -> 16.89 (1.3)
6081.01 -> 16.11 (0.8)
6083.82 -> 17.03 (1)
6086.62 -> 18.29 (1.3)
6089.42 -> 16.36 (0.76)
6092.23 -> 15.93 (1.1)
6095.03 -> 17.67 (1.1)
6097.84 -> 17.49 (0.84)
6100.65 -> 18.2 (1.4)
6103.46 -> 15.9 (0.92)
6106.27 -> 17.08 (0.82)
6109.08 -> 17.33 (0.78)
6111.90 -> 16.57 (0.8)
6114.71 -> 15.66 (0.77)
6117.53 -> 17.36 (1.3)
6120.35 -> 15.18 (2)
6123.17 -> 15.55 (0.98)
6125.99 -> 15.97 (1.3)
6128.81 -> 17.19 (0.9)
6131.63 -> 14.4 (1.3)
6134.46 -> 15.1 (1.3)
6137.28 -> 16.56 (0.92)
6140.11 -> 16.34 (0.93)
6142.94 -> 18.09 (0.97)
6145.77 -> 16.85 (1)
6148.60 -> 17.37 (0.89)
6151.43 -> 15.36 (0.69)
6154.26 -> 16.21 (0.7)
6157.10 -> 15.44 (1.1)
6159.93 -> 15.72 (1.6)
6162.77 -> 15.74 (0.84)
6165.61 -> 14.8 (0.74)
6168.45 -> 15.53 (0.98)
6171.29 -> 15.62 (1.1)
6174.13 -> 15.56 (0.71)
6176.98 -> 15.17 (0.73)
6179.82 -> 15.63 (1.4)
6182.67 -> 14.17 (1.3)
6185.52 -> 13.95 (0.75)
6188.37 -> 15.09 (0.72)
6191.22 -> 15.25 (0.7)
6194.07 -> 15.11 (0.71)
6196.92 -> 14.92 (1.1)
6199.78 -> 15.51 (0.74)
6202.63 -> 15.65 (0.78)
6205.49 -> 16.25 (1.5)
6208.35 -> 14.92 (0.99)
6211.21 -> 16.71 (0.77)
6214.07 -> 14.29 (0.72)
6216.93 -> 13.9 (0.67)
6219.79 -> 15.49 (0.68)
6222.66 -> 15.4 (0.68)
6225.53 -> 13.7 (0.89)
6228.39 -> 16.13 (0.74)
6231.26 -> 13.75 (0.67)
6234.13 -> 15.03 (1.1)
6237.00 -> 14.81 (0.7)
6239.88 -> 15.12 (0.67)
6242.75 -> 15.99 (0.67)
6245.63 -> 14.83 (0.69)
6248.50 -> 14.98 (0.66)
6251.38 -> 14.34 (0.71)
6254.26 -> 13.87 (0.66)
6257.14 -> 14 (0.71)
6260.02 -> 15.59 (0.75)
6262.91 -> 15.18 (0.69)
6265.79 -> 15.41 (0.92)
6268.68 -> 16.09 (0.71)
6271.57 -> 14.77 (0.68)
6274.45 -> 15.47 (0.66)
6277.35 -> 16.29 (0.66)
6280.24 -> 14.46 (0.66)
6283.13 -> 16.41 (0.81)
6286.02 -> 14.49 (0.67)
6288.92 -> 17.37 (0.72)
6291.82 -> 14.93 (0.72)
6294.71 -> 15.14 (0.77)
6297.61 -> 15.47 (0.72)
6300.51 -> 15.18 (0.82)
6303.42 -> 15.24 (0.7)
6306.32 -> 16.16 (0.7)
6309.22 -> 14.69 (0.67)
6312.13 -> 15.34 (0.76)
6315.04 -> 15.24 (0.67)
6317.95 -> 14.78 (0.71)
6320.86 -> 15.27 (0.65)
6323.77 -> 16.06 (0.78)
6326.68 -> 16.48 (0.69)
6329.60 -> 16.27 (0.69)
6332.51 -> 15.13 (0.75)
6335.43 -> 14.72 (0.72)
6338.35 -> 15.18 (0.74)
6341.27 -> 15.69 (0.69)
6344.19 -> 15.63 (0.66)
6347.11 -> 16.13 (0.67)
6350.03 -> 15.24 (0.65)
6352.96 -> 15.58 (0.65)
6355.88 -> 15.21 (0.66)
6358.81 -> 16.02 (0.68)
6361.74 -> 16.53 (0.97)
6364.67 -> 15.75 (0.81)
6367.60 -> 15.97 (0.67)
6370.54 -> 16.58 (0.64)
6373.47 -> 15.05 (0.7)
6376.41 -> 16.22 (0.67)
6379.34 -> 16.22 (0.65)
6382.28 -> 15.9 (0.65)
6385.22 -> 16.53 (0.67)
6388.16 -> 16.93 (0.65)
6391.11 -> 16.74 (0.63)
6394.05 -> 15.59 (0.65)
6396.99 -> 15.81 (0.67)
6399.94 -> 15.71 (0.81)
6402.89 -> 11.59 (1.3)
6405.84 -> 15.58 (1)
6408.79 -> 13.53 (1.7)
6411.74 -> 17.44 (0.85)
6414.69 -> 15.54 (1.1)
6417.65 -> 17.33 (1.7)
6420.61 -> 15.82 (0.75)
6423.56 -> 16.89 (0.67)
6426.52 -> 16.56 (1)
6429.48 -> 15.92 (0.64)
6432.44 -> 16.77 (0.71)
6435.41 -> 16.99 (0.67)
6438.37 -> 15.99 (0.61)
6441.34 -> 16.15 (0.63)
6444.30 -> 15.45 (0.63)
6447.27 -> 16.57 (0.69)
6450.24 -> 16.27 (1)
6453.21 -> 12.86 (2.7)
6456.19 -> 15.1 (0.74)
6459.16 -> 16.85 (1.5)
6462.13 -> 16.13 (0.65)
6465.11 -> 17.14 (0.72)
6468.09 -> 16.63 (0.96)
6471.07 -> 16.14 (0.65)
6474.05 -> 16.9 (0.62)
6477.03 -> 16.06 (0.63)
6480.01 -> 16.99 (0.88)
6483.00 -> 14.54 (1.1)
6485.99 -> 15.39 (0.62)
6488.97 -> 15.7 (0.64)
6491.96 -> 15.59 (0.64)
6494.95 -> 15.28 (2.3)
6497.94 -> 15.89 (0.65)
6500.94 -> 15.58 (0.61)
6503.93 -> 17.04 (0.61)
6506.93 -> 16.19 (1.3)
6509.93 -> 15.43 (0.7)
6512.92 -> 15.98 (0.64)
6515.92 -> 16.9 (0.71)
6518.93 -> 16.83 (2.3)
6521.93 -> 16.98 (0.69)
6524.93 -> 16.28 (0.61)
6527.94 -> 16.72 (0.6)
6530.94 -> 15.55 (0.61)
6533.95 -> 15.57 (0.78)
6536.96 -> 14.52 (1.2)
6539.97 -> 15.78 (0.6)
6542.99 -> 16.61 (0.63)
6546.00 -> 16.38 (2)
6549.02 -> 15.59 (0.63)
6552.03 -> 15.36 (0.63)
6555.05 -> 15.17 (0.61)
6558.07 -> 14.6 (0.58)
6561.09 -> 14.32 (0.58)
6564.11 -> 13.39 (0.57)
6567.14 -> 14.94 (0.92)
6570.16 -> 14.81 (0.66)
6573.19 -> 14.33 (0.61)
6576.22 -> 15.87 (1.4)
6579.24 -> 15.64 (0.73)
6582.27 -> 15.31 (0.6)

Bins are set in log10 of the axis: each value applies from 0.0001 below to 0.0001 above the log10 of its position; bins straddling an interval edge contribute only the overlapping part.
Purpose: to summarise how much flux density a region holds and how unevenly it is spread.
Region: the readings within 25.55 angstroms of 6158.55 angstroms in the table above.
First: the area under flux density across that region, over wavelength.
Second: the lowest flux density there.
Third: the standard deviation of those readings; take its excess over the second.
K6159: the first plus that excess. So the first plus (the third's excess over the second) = 796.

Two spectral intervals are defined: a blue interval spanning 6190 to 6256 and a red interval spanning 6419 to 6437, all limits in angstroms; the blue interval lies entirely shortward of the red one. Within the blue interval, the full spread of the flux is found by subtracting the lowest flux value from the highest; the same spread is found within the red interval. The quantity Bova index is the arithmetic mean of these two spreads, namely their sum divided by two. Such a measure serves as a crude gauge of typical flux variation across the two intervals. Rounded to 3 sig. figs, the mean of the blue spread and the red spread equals 2.09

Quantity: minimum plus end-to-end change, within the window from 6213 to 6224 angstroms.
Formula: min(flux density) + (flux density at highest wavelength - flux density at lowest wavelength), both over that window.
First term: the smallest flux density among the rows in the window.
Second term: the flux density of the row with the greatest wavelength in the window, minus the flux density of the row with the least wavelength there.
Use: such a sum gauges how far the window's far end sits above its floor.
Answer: 15.0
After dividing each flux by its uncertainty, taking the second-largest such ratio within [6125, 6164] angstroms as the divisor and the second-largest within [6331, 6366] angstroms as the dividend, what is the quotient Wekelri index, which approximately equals 1.08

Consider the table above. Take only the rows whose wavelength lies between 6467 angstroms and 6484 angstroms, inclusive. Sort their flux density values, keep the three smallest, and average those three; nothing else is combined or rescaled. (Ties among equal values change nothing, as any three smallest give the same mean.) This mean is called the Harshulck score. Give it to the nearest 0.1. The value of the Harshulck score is 15.6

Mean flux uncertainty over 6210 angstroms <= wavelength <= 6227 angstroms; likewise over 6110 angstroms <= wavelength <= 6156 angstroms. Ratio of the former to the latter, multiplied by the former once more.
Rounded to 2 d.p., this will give 0.52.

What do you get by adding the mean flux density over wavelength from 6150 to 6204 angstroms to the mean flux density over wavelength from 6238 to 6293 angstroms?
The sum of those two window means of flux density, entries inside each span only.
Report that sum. 30.5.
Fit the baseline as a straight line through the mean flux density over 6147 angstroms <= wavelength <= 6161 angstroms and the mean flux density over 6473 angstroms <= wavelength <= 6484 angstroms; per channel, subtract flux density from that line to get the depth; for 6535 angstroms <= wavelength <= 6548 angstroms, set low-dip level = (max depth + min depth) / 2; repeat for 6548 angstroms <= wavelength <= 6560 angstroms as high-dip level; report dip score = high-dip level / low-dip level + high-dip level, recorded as 2.9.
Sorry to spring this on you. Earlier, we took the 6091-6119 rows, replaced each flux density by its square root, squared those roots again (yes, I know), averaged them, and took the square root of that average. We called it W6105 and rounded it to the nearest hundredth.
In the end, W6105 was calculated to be 4.11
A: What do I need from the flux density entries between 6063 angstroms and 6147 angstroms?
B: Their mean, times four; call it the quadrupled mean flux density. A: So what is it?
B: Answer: 66.7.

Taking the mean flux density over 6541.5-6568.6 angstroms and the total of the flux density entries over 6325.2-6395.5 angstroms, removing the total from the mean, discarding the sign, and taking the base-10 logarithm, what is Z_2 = 2.6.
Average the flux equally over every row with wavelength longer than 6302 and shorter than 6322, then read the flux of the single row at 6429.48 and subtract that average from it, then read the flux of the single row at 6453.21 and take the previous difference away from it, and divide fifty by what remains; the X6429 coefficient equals 4.1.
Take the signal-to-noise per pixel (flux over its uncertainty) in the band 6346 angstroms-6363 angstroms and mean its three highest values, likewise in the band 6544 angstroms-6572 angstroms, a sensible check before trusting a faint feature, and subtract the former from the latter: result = 1.1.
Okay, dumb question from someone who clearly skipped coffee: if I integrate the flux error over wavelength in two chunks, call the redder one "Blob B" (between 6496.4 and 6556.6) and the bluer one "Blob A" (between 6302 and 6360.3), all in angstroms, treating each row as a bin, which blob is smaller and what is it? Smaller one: 40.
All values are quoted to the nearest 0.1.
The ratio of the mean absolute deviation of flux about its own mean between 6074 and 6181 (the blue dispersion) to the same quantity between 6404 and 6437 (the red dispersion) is 1.0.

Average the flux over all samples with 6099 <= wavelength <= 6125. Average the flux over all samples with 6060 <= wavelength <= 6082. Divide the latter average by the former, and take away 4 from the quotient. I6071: -2.98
